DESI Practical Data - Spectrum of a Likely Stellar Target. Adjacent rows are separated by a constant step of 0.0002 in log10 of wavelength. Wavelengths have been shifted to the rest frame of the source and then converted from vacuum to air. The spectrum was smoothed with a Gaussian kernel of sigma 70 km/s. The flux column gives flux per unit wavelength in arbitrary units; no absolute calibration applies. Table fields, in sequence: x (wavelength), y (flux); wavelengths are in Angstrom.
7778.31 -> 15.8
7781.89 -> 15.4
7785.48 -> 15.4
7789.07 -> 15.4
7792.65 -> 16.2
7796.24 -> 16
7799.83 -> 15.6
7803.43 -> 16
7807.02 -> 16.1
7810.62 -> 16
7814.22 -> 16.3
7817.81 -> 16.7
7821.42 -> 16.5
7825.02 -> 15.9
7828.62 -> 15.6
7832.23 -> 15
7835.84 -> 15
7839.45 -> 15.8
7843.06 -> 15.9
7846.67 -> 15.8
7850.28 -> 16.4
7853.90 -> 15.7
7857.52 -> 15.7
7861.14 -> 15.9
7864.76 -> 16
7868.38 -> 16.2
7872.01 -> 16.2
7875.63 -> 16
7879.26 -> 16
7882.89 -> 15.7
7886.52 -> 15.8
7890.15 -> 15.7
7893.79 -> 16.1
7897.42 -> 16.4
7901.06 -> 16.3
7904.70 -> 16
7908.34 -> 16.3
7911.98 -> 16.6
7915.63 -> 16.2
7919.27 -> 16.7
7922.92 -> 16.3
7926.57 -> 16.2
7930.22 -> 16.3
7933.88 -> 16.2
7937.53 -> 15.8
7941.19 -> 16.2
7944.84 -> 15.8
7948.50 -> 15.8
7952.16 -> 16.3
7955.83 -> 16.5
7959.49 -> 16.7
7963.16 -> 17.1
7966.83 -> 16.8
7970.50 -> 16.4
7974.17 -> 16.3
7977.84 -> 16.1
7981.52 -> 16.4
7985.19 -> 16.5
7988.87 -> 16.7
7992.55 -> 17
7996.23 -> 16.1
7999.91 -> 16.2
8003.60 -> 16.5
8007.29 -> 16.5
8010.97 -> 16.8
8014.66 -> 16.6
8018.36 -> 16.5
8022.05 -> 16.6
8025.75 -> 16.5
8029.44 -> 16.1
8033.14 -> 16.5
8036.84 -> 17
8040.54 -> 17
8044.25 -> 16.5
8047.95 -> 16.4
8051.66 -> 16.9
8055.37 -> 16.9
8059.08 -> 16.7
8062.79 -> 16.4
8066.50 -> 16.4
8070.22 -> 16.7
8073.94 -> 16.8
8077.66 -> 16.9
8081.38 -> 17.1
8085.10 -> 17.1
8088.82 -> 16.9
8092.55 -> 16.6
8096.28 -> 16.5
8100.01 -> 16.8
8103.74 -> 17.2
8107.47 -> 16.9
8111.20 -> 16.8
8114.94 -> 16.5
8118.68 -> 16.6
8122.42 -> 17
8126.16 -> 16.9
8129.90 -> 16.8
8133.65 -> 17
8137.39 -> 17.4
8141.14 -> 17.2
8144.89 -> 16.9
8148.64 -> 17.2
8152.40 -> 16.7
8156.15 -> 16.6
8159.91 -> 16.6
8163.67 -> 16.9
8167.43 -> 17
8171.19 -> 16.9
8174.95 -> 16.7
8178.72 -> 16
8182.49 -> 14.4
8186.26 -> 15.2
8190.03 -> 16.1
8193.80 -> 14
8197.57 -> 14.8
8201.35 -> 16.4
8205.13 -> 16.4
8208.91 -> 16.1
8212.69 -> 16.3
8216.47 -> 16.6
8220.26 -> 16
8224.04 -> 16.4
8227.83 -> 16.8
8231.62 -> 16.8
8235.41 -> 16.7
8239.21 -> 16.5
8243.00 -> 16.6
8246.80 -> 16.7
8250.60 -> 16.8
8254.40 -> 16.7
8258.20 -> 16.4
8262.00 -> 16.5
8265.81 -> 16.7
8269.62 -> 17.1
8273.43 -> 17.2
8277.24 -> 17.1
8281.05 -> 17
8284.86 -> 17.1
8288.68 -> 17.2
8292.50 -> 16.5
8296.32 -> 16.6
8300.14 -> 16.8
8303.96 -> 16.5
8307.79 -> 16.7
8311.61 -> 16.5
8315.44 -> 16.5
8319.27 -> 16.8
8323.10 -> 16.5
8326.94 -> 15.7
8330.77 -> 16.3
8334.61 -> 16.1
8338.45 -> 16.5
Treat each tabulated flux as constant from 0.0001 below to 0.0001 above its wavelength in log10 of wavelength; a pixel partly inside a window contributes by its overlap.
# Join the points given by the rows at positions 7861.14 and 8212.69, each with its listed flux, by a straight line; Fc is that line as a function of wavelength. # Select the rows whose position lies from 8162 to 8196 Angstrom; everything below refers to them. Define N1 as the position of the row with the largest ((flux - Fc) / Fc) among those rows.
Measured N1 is 8167.43 Angstrom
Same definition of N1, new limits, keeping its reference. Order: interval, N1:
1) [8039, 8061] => 8040.54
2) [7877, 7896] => 7893.79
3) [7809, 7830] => 7817.81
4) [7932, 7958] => 7955.83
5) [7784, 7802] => 7792.65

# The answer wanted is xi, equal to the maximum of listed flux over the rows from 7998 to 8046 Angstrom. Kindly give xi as 17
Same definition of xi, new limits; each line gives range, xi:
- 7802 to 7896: 16.7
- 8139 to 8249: 17.2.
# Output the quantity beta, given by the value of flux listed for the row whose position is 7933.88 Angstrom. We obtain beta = 16.2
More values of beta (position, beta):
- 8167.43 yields 17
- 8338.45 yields 16.5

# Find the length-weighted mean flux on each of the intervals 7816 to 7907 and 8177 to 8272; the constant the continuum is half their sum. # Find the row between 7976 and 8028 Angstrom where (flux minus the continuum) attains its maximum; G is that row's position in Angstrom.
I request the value 7992.55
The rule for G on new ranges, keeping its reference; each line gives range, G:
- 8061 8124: 8103.74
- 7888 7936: 7919.27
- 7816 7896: 7817.81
